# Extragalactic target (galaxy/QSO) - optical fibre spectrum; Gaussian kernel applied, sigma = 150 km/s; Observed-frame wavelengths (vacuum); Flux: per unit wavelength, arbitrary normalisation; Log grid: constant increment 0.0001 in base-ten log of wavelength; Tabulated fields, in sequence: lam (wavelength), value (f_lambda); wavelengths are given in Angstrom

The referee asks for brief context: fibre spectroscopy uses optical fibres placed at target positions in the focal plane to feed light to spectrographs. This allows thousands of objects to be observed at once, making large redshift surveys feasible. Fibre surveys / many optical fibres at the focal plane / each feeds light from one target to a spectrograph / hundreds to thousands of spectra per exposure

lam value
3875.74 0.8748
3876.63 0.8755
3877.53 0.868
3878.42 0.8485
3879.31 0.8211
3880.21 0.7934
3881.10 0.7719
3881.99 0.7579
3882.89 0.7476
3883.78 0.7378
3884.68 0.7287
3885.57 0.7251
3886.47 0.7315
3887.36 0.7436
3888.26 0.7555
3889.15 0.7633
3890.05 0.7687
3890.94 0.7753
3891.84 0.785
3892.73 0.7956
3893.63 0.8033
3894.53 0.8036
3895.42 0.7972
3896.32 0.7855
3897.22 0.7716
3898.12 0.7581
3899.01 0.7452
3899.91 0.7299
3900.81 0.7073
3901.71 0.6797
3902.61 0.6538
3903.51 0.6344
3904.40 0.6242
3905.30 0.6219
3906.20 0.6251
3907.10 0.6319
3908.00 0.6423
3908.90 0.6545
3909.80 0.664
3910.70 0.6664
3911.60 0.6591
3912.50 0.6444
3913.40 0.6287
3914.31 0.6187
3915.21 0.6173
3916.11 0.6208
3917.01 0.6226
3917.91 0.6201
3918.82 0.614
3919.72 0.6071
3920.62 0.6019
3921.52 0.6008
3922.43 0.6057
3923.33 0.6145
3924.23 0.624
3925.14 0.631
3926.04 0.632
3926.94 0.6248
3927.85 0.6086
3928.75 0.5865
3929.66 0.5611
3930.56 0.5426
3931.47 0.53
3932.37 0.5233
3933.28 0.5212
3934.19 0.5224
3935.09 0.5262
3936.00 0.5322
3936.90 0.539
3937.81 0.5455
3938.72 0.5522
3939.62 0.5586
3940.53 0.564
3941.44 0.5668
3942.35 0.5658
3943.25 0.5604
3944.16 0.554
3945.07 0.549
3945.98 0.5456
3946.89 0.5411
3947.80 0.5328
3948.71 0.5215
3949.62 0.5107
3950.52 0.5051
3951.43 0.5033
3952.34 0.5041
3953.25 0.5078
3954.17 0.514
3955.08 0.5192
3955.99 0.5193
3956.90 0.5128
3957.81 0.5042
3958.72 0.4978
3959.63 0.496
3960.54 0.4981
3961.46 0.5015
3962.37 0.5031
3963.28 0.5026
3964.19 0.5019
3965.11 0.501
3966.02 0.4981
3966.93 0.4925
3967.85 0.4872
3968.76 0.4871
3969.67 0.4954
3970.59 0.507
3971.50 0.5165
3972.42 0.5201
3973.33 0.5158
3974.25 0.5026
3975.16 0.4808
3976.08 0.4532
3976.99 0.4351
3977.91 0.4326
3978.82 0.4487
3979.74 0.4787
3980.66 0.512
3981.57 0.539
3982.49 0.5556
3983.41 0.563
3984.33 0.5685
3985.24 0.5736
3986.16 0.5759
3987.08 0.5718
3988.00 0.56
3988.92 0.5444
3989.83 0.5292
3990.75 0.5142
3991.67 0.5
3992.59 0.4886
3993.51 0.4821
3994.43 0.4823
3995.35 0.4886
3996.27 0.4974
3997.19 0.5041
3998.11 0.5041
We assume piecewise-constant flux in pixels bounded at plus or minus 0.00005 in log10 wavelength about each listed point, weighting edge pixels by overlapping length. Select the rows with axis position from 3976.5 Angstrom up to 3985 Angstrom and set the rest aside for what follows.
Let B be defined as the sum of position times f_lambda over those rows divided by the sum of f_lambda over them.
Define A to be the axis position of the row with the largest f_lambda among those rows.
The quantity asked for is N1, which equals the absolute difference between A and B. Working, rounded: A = 3984.33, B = 3980.9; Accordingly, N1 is 3.4 Angstrom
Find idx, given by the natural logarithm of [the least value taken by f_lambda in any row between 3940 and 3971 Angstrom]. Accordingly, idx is -0.72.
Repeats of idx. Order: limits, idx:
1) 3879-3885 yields -0.32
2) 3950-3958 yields -0.69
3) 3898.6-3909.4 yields -0.47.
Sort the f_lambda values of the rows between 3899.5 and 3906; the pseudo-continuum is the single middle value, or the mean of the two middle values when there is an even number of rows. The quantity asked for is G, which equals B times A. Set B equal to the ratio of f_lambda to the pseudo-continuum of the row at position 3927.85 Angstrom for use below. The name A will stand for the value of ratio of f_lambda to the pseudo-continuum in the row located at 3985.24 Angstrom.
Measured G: 0.82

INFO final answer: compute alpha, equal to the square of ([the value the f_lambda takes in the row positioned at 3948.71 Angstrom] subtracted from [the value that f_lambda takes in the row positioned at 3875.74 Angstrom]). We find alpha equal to 0.125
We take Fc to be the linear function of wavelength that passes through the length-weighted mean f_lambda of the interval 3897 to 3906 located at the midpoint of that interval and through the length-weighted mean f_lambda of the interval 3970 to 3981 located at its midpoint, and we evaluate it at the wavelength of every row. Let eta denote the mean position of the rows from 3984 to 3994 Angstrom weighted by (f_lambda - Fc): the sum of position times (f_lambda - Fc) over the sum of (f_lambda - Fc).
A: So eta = 3988.1 Angstrom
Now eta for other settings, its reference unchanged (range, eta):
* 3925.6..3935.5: 3932.5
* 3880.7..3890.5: 3887.3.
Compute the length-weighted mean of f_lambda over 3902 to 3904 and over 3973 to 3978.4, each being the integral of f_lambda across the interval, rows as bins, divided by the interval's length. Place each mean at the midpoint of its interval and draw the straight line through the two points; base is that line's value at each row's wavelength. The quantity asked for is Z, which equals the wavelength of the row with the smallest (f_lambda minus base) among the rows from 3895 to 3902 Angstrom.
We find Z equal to 3901.71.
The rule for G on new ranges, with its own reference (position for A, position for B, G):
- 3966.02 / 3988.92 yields 0.63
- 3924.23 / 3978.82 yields 0.66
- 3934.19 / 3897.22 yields 0.94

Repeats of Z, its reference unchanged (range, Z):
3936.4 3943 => 3936.90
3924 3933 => 3932.37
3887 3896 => 3887.36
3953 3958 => 3953.25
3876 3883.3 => 3882.89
